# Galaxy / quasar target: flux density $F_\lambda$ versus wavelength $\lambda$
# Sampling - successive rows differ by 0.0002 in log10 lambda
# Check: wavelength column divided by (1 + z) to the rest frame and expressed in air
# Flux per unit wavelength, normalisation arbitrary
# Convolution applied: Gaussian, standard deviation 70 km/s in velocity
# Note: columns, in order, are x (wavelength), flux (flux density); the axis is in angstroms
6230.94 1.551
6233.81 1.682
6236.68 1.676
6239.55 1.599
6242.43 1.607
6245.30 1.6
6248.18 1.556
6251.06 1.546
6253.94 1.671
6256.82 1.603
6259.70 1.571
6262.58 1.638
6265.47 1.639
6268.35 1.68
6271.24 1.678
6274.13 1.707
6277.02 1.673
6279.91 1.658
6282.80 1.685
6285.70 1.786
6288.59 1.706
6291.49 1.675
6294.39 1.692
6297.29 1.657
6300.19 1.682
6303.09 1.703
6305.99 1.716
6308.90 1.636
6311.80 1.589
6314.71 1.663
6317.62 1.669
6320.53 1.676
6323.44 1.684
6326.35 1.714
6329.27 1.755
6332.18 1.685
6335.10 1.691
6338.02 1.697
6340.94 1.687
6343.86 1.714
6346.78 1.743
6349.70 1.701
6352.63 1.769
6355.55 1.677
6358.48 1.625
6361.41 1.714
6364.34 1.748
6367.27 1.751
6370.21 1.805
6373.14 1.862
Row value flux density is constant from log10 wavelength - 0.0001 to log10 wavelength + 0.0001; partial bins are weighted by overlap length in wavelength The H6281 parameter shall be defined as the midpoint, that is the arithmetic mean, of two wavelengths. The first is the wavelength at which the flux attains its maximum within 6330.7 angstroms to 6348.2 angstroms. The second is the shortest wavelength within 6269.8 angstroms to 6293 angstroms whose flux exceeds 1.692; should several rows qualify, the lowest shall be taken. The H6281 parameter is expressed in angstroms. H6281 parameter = 6310.5 angstroms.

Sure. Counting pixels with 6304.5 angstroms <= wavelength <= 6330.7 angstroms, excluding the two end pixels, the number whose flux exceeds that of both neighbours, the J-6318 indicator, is 0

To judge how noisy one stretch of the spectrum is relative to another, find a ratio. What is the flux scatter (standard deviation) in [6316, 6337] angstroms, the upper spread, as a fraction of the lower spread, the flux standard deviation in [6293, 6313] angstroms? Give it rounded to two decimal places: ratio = 0.67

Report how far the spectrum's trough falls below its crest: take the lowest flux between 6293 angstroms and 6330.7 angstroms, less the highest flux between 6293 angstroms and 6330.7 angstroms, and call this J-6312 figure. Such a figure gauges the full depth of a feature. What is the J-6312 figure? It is -0.166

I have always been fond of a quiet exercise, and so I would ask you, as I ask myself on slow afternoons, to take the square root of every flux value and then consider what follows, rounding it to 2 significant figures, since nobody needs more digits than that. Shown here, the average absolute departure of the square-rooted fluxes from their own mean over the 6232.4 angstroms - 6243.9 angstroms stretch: 0.015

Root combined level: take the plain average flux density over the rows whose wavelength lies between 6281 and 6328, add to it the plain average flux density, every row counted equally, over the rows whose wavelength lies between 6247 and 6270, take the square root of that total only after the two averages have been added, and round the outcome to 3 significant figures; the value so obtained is 1.82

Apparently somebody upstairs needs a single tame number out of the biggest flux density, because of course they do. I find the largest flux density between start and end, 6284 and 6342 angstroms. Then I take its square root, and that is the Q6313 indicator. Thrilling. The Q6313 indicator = 1.34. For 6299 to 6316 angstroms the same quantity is 1.31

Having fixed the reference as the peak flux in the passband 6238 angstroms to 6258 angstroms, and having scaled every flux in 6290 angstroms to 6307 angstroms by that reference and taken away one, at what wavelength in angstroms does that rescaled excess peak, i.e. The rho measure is 6305.99 angstroms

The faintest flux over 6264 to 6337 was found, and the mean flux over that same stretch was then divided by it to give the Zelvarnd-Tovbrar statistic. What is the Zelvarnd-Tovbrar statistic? 1.06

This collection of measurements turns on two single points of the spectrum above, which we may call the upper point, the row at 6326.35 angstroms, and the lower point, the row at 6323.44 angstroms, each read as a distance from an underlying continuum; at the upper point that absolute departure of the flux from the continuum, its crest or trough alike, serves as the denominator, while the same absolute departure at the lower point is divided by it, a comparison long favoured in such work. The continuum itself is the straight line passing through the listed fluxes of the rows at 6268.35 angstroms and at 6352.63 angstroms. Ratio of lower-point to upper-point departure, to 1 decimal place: 2.0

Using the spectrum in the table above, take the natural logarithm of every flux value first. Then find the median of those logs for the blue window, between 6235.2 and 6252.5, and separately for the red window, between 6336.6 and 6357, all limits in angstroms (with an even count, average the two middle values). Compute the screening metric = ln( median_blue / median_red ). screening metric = -0.12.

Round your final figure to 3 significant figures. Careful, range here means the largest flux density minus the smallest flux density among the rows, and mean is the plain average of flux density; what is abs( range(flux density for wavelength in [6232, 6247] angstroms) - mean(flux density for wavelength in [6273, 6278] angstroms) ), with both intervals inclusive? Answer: 1.61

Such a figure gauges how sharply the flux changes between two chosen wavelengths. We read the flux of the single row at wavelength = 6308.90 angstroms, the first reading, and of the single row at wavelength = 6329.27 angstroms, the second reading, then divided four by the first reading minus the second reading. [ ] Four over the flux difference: -34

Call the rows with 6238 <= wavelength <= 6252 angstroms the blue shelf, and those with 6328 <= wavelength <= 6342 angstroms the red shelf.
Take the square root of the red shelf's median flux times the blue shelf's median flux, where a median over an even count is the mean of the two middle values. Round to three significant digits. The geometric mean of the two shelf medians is 1.64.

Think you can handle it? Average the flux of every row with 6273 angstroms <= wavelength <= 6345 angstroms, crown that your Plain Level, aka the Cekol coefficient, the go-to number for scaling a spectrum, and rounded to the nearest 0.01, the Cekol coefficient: 1.69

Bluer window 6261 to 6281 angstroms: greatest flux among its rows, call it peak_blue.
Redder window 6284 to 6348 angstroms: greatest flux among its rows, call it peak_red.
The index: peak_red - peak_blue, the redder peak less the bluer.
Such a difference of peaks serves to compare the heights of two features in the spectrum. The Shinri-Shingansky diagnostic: 0.079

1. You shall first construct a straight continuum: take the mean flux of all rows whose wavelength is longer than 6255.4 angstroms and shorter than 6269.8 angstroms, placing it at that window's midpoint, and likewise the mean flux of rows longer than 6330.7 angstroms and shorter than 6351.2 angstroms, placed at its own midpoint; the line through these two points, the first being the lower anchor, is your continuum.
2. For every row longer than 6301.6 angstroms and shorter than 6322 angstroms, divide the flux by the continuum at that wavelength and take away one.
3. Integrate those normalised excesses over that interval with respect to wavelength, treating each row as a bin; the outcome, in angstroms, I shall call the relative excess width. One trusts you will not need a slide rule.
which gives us -0.12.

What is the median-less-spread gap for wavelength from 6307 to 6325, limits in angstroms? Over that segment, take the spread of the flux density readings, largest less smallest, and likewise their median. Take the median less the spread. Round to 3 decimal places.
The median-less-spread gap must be 1.571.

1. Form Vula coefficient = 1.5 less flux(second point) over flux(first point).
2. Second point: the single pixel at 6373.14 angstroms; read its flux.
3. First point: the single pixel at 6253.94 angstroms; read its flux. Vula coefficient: 0.39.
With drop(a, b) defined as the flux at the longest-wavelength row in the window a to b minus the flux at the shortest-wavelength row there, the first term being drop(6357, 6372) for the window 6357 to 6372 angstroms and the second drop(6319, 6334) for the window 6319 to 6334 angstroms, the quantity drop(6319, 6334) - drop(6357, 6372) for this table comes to -0.2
